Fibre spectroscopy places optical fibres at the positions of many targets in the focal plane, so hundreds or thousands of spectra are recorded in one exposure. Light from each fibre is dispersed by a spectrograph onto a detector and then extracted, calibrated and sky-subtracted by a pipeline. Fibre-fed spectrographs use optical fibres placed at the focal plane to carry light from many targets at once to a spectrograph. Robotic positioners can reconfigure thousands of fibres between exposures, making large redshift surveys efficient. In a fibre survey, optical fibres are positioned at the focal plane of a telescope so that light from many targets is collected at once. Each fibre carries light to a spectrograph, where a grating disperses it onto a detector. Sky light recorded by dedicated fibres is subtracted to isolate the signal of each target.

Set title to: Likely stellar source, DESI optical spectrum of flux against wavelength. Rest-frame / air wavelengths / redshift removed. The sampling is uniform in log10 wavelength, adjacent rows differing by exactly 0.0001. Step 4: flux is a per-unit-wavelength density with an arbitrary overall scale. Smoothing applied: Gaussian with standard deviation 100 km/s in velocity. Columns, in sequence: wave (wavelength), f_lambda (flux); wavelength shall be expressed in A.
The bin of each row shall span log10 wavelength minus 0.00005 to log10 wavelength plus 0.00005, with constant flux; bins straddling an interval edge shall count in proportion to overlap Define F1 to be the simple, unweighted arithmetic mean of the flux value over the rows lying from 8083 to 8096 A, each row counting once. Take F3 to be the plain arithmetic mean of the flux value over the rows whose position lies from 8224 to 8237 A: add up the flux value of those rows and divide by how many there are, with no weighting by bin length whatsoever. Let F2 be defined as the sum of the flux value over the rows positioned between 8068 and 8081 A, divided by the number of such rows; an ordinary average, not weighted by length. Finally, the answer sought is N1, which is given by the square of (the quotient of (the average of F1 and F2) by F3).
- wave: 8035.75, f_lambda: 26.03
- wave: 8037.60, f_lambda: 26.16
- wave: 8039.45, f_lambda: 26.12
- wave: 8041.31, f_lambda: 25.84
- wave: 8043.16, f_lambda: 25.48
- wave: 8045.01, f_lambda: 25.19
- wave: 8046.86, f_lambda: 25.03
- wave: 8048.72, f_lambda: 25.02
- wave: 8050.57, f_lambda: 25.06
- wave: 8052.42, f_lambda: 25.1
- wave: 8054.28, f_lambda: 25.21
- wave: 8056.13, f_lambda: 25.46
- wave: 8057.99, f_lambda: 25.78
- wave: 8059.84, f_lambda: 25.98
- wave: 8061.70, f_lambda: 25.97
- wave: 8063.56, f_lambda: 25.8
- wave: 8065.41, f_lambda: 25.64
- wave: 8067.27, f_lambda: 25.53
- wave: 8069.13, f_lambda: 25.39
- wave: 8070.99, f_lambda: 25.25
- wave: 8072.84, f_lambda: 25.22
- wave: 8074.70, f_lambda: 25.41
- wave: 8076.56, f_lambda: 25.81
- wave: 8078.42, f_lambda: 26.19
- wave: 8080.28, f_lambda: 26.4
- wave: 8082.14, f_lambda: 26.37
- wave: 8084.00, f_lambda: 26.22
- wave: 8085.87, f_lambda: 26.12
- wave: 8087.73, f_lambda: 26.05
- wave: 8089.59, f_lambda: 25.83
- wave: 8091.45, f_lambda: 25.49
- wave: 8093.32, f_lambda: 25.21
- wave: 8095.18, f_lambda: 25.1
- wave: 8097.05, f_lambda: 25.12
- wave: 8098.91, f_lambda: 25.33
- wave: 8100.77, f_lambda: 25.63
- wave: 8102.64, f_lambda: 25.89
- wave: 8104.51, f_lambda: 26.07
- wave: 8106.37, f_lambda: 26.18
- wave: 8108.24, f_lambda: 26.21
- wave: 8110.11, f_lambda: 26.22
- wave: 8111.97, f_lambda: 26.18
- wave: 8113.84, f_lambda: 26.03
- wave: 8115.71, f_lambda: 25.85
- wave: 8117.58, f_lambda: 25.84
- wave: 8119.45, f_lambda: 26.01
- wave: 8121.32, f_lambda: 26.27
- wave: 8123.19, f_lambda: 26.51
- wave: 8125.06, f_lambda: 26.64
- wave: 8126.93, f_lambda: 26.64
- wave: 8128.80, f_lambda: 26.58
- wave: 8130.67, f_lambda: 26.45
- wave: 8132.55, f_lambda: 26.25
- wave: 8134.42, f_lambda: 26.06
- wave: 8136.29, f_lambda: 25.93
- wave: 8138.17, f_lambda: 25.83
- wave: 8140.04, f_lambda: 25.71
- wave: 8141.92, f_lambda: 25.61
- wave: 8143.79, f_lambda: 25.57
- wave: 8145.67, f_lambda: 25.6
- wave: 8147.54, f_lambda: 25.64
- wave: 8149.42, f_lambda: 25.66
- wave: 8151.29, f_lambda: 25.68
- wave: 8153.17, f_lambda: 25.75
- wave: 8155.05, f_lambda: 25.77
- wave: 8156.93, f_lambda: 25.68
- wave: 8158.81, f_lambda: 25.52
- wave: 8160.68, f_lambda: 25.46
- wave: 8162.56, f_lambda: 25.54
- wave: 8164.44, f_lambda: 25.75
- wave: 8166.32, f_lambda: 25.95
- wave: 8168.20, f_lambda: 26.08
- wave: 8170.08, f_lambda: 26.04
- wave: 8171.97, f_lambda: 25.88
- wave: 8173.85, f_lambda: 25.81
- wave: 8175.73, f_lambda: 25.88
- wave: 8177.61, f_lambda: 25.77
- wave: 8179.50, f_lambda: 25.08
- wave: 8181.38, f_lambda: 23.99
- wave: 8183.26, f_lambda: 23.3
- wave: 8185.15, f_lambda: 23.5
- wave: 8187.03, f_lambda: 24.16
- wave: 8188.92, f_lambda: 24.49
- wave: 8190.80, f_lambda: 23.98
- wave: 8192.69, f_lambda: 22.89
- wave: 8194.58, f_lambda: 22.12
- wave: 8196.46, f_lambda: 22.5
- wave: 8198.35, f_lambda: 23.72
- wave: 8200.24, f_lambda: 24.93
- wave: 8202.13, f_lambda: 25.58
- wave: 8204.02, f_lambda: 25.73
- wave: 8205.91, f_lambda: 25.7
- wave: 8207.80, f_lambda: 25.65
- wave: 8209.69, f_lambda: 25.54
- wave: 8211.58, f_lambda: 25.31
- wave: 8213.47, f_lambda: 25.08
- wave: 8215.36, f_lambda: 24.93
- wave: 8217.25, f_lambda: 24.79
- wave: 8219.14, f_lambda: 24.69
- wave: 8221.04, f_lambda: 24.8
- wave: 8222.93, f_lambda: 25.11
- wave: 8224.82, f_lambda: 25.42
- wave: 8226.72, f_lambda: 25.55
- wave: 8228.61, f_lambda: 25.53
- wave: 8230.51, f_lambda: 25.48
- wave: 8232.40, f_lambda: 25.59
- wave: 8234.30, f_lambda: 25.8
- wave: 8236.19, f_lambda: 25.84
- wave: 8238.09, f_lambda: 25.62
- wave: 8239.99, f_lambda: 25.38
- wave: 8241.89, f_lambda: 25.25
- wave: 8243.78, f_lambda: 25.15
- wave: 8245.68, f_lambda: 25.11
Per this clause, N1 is 1.01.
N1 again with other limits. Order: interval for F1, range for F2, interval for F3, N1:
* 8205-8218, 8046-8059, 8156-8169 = 0.97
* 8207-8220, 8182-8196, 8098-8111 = 0.88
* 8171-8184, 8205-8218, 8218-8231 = 1.00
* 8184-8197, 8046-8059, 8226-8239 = 0.90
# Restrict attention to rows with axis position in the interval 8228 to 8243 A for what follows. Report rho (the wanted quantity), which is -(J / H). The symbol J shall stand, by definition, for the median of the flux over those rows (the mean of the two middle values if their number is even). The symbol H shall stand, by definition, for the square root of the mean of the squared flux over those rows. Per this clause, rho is -1.00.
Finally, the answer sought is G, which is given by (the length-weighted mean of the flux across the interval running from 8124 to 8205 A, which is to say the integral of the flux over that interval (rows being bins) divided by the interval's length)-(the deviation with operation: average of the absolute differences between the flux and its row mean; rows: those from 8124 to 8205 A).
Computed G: 24.4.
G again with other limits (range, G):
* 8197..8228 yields 24.7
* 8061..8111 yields 25.4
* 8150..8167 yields 25.6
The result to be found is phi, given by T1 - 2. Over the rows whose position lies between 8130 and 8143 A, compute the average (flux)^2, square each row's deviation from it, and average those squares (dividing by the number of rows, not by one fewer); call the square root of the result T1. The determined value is 12.4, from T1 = 14.4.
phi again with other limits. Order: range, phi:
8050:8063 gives 17.0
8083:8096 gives 19.5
